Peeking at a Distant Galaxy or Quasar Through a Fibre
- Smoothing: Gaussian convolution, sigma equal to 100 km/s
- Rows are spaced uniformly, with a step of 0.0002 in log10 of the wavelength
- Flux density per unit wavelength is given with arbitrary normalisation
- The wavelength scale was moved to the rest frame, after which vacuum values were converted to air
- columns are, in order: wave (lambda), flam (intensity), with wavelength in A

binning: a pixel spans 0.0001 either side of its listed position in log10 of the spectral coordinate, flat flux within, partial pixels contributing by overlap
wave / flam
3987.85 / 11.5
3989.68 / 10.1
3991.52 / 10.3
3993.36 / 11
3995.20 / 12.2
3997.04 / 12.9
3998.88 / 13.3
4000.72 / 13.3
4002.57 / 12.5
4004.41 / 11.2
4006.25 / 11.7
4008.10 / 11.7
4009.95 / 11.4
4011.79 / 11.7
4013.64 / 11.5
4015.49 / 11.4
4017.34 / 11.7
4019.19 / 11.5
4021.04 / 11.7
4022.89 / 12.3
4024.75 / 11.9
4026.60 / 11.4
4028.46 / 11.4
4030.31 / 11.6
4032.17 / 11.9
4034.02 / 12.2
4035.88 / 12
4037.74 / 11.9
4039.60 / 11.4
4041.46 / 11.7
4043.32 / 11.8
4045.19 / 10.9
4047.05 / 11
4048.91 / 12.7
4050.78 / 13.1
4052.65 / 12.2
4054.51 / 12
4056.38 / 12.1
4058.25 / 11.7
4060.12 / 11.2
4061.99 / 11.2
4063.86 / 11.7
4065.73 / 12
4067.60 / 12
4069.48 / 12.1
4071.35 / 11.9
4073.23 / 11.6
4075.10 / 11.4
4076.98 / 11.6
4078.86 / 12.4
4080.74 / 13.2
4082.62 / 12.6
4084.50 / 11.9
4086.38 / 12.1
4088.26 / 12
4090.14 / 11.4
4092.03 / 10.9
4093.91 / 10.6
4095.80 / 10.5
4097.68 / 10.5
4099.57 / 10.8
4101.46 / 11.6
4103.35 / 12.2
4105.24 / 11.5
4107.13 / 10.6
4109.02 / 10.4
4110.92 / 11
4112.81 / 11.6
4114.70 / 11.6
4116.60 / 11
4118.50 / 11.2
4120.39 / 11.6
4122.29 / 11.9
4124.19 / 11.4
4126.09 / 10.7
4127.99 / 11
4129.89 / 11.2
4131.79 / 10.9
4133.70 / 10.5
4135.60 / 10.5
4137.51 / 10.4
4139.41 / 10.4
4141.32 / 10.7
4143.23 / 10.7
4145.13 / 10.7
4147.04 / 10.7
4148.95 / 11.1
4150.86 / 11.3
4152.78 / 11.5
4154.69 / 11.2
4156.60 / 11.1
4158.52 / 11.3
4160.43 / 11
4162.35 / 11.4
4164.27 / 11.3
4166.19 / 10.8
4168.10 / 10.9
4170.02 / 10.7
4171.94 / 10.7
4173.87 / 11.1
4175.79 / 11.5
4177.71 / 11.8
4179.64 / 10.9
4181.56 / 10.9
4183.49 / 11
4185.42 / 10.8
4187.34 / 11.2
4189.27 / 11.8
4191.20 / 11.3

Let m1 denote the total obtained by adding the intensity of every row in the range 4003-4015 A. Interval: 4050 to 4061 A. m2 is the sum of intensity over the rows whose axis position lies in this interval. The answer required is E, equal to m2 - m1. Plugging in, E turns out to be 3.1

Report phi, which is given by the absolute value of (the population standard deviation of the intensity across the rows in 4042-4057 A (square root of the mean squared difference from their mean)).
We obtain 0.71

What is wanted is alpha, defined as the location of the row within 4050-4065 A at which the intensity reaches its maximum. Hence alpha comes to 4050.78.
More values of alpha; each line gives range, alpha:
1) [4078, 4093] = 4080.74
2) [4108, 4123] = 4122.29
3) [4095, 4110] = 4103.35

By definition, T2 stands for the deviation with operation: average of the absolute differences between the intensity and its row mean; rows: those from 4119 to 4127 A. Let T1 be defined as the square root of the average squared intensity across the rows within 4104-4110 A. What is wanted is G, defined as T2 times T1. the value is 3.8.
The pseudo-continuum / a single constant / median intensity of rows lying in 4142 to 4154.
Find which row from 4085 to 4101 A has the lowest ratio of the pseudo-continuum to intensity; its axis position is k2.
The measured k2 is 4086.38 A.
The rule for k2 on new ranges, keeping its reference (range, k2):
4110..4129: 4122.29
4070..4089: 4080.74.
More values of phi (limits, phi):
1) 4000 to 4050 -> 0.50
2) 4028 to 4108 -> 0.63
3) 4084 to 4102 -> 0.61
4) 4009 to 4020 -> 0.12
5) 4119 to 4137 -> 0.46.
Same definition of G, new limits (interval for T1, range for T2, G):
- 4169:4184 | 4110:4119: 2.8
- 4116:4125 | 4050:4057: 4.3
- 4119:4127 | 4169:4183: 3.7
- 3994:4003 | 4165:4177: 3.0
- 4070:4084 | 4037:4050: 5.5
